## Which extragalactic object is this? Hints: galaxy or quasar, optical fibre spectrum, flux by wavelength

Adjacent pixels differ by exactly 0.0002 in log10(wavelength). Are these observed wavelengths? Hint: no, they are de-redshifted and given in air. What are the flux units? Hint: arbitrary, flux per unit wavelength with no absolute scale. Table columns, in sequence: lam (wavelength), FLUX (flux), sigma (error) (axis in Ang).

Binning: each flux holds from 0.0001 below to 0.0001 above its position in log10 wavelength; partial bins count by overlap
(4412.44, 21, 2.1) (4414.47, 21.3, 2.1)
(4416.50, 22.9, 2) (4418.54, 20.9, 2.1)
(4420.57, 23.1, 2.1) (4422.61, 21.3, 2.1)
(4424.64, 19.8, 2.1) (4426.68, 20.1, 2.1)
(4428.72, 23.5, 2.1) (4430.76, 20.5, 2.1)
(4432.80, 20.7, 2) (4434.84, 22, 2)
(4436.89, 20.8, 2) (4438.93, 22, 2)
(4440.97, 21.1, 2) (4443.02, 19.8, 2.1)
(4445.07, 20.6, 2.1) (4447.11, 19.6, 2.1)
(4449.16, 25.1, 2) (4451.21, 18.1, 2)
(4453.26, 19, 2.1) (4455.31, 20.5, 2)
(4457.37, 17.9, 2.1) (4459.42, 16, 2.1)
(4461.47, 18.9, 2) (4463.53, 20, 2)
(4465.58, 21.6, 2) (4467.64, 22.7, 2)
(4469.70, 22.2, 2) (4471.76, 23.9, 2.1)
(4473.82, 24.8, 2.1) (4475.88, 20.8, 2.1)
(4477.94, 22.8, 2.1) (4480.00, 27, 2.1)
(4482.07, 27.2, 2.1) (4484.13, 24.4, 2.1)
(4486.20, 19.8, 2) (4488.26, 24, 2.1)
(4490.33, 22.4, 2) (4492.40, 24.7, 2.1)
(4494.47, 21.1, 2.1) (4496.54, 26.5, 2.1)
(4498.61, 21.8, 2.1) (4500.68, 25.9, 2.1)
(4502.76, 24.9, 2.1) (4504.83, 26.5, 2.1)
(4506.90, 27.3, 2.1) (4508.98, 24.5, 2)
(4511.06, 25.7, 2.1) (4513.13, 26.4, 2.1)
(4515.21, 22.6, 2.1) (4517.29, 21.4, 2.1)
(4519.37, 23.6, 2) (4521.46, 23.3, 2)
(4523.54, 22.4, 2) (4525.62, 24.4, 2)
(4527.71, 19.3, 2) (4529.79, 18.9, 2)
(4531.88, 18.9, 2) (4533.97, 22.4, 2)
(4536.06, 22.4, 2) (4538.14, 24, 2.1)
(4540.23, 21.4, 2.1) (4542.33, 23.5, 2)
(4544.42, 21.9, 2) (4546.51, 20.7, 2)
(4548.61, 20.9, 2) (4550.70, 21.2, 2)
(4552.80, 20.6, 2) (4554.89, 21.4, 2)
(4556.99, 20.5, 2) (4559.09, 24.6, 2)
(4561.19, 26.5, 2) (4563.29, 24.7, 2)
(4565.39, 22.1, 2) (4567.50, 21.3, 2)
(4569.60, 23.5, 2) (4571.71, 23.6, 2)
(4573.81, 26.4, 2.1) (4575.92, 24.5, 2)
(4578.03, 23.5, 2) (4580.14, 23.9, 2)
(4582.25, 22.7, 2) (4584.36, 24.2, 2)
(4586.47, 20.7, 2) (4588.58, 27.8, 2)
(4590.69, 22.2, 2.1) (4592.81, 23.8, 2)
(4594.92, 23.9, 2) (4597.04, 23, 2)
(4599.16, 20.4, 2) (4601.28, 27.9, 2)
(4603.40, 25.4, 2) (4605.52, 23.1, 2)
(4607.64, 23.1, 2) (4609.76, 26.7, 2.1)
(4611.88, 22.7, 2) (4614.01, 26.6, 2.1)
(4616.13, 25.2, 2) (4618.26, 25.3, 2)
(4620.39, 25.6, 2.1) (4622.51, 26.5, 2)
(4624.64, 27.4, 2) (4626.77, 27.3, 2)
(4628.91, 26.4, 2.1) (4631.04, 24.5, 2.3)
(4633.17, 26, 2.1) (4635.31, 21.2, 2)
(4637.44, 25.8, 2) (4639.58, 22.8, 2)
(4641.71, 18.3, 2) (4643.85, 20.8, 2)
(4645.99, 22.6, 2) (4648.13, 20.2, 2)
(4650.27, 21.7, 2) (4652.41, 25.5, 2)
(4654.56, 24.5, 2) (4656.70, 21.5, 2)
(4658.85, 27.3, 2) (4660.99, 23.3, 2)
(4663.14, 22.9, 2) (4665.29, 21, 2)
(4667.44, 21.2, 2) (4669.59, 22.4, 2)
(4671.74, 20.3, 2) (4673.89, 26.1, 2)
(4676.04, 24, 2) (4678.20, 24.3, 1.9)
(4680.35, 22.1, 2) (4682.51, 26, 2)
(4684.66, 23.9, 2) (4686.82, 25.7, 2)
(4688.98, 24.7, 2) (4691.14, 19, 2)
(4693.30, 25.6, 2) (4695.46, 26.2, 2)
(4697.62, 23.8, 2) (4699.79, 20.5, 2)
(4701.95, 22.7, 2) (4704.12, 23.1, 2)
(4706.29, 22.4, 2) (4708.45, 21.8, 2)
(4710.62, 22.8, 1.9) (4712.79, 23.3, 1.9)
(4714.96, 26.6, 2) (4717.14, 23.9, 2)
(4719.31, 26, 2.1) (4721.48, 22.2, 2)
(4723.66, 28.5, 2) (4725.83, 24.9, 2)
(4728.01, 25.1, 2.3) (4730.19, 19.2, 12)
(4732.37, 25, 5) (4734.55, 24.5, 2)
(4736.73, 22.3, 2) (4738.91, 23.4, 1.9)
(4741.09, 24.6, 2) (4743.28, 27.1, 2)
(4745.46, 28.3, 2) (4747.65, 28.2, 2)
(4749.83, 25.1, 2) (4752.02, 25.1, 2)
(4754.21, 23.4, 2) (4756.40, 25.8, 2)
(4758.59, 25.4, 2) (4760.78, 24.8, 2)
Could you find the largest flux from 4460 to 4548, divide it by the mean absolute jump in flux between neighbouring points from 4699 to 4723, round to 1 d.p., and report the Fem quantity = 15.8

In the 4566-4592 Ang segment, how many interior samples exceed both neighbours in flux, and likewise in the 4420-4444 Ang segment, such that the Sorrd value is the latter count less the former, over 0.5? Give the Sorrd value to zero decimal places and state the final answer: -2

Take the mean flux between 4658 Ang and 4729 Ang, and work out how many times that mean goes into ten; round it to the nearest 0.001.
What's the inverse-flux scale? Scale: 0.421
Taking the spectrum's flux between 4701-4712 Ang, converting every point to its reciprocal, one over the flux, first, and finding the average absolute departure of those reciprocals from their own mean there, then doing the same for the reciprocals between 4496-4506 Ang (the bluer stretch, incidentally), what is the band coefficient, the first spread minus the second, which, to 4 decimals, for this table -0.0017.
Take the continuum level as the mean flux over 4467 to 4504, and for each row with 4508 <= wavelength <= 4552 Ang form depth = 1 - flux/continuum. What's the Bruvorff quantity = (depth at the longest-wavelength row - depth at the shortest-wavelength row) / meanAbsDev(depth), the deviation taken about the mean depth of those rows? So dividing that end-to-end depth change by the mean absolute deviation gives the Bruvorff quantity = 2.1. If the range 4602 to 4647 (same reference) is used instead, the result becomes 1.4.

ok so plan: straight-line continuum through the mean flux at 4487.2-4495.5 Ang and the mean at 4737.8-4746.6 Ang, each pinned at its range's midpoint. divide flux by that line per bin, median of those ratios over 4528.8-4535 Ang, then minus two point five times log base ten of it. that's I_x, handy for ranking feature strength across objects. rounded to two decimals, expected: 0.24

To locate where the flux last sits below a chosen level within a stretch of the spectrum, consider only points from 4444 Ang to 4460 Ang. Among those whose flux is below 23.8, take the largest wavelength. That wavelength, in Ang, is 4459.42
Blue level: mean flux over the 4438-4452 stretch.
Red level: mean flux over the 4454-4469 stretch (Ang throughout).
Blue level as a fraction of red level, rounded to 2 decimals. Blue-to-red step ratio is 1.06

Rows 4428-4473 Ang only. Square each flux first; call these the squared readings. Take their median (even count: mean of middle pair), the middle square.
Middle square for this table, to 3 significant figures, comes 426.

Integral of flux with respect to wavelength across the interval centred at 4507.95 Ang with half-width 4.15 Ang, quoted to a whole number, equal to 216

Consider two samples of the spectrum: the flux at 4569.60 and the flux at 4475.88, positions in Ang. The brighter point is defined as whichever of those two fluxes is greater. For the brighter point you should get 23.5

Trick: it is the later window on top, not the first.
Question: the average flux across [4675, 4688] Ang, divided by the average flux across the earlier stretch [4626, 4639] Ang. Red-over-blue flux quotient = 0.97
